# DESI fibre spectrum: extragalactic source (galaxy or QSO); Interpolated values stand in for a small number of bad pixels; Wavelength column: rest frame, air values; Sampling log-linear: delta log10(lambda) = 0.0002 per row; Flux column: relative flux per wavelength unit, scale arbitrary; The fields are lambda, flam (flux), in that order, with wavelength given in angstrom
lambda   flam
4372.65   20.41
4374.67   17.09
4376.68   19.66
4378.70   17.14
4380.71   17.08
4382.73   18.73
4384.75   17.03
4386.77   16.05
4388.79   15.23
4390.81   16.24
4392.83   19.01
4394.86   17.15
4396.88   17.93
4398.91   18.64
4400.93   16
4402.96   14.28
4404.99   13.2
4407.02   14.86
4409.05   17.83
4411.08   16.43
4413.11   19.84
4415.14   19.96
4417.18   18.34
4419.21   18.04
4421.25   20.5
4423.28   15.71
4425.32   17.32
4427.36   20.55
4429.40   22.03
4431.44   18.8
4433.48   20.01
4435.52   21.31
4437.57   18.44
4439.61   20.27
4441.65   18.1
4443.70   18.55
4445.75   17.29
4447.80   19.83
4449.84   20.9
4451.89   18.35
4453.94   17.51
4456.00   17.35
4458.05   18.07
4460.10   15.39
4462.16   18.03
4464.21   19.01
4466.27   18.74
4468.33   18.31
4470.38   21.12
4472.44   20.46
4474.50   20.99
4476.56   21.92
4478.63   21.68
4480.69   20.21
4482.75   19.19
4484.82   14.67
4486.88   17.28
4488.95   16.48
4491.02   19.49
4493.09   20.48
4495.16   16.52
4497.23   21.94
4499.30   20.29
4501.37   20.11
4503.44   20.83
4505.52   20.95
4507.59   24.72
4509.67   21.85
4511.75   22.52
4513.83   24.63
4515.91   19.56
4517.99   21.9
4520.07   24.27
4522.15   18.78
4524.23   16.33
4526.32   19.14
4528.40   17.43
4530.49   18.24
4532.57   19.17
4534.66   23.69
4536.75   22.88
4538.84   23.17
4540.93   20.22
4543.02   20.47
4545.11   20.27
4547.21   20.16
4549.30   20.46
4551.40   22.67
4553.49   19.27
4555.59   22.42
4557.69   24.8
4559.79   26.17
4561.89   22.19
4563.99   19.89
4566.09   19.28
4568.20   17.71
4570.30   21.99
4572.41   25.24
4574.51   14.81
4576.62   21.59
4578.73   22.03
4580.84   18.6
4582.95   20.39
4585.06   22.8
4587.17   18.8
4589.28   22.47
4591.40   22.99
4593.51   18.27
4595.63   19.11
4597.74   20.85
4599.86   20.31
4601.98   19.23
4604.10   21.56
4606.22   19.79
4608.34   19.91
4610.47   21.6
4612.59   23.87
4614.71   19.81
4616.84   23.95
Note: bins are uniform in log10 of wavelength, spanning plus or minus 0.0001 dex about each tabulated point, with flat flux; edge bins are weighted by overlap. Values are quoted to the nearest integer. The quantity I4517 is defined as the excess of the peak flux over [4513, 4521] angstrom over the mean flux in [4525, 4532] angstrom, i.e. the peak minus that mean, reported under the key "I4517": 6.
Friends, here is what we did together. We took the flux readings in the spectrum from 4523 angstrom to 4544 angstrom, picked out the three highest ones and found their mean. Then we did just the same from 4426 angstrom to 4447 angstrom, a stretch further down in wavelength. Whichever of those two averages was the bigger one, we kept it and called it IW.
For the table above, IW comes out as 23.2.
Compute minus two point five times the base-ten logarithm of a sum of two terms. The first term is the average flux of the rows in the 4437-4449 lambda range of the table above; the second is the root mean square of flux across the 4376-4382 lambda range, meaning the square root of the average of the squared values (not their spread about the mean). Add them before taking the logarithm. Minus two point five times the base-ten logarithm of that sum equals -3.91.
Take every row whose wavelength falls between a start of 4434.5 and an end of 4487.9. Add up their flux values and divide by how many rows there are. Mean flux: 19.0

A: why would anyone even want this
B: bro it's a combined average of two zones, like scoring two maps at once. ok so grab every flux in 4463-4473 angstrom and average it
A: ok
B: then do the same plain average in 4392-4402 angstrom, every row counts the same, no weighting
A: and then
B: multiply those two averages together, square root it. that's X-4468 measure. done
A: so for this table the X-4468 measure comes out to 18.6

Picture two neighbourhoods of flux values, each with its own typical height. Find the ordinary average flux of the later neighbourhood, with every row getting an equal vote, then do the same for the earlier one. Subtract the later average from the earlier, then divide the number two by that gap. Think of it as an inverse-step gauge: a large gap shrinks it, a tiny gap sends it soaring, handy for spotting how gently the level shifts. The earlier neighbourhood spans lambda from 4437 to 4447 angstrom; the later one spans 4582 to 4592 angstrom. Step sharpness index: -0.7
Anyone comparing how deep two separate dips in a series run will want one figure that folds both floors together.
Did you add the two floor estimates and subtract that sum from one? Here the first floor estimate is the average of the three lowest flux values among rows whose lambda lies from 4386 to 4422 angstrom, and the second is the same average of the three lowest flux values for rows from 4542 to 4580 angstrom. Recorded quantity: -30.4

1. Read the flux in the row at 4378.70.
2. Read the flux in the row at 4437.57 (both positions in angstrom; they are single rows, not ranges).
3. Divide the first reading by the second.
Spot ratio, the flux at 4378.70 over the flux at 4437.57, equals 0.93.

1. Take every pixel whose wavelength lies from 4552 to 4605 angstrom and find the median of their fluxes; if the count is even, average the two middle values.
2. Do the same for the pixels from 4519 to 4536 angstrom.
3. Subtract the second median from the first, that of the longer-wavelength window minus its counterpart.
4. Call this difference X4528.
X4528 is 1.9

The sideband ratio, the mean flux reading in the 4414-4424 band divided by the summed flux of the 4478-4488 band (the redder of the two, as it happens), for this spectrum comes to 0.20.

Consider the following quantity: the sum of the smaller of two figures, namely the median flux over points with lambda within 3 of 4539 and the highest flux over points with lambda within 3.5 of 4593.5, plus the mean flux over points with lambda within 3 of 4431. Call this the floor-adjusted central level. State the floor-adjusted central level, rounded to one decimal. 43.2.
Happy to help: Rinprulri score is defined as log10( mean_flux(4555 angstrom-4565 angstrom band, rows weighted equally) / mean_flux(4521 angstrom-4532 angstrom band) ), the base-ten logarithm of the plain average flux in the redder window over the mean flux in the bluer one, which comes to 0.11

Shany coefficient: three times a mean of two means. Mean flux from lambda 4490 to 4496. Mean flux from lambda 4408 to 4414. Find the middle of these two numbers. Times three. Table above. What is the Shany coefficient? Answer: 55.3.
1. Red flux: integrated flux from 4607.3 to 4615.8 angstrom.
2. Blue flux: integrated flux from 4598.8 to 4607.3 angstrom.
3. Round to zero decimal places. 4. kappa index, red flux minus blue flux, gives 9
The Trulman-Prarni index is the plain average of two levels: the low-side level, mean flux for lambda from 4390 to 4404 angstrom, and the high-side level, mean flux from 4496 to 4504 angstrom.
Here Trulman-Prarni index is 18.9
